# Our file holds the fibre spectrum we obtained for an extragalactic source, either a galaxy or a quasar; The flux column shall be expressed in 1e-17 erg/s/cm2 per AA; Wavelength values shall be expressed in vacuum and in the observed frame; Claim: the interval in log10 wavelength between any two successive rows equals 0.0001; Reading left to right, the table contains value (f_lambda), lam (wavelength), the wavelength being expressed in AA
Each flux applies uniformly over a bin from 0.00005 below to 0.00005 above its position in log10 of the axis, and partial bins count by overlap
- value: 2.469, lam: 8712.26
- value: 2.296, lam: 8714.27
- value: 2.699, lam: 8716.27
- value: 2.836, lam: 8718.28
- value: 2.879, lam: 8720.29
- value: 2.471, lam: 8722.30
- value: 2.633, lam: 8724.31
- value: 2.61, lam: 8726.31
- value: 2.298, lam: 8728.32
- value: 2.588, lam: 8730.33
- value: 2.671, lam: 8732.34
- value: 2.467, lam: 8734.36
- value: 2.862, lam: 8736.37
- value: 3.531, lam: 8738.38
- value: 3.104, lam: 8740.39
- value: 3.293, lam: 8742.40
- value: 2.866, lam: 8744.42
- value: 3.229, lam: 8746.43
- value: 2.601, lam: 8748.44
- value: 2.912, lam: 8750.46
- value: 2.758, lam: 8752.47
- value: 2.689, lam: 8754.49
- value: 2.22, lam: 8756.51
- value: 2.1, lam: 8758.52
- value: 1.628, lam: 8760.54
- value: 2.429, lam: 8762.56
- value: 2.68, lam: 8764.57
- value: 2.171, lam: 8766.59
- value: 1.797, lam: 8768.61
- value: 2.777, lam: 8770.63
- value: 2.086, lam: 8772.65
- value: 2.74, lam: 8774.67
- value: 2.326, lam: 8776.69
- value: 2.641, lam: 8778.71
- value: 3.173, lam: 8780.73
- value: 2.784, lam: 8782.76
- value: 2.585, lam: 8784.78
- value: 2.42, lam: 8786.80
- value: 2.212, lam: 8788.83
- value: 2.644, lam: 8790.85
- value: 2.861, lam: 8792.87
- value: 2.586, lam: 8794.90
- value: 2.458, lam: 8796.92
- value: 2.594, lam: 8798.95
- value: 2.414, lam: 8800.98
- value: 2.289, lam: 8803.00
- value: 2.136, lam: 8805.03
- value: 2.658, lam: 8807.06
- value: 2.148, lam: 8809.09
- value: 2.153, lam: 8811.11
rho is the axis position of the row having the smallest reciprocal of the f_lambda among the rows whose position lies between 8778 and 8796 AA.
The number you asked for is 8780.73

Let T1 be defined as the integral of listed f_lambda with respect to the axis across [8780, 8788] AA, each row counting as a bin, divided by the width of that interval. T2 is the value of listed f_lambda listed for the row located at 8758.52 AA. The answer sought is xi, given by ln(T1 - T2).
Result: -0.5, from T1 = 2.71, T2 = 2.1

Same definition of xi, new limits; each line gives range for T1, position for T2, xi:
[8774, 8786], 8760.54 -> 0.1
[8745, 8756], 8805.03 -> -0.4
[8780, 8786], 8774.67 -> -2.6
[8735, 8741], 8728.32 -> -0.2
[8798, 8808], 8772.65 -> -1.1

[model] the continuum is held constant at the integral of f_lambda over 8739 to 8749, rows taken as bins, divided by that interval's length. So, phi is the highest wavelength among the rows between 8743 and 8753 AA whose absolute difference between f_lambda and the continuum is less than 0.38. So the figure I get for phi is 8752.47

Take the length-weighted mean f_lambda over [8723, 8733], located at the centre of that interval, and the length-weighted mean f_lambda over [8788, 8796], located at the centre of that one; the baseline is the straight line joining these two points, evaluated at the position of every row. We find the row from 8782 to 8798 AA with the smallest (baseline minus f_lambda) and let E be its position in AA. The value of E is 8792.87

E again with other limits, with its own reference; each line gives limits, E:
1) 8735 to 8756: 8738.38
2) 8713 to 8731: 8720.29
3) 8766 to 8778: 8770.63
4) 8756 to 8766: 8764.57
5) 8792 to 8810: 8792.87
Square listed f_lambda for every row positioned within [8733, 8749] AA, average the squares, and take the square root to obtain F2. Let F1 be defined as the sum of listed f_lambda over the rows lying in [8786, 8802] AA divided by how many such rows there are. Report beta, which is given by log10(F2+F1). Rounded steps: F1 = 2.52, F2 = 3.0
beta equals 0.743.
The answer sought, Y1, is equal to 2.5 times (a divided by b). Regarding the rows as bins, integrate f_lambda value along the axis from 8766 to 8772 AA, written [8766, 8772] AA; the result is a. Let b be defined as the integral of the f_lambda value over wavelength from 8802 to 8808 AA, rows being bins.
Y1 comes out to 2.4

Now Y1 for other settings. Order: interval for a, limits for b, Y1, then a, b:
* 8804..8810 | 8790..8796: 2.1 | 13.9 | 16.2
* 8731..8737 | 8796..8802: 2.7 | 15.9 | 14.9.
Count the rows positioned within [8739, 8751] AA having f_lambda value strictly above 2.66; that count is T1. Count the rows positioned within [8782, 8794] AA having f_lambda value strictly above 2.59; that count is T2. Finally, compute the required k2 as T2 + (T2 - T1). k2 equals 1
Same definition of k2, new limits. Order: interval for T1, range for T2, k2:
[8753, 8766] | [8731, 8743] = 8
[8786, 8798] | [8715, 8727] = 9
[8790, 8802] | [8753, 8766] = 3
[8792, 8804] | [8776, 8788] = 5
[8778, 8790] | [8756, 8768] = 0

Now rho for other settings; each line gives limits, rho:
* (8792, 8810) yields 8792.87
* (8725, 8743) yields 8738.38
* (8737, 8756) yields 8738.38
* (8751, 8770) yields 8752.47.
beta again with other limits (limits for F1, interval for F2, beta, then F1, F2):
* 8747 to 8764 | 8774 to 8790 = 0.703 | 2.42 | 2.6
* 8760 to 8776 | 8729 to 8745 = 0.719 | 2.29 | 2.9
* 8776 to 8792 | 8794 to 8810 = 0.700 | 2.60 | 2.4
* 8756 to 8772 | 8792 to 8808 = 0.675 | 2.23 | 2.5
